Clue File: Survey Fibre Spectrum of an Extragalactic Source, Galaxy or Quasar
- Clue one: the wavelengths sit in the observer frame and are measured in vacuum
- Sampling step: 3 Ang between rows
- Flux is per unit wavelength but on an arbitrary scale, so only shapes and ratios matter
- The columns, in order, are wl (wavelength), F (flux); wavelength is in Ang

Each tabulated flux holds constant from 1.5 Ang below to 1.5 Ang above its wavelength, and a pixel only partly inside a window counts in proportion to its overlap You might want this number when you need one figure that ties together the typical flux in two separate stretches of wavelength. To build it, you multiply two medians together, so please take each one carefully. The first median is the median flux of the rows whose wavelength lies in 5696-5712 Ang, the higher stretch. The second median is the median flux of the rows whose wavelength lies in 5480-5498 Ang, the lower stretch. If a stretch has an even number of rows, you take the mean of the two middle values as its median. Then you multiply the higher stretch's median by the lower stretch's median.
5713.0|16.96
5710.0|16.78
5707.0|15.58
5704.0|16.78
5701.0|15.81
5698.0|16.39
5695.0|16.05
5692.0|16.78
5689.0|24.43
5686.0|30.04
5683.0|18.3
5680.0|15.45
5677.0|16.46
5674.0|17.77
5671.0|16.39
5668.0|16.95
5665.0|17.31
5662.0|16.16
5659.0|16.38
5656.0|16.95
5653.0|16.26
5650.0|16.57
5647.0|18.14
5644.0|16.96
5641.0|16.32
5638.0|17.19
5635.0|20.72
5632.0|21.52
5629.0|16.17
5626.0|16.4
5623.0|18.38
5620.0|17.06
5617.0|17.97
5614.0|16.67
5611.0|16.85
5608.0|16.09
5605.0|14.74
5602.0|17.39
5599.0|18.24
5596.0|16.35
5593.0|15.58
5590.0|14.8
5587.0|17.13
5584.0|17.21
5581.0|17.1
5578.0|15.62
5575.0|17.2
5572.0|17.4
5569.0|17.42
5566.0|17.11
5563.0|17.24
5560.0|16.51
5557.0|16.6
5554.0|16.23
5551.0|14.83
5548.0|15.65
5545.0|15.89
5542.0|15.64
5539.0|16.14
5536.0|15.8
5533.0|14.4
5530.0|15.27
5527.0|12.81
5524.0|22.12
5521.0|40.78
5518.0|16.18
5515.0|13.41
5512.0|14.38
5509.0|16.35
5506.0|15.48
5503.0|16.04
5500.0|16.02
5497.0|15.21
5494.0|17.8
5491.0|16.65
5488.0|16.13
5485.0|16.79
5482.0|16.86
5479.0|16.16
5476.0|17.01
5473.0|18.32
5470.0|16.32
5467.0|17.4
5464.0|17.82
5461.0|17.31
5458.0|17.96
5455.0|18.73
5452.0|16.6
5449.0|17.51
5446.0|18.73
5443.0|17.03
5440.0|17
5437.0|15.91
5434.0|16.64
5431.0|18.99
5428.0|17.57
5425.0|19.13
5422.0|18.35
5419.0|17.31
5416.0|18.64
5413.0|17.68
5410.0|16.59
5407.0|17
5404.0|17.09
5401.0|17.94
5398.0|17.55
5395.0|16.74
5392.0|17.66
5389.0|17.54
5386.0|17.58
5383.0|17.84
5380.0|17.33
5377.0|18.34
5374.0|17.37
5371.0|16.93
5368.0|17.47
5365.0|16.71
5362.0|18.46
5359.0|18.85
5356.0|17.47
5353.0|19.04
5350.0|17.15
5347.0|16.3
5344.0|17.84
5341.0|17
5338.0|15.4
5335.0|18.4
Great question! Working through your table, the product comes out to 274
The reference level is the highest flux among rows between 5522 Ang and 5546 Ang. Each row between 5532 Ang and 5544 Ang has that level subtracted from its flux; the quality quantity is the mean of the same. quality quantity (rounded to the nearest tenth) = -6.6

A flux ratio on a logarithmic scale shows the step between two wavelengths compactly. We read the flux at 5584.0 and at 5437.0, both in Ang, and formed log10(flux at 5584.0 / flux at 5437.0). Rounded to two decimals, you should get 0.03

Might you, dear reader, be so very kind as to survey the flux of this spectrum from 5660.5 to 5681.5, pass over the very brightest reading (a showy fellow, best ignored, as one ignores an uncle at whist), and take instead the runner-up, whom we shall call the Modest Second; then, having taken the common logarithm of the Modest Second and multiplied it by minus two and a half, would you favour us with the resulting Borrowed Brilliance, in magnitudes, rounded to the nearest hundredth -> -3.10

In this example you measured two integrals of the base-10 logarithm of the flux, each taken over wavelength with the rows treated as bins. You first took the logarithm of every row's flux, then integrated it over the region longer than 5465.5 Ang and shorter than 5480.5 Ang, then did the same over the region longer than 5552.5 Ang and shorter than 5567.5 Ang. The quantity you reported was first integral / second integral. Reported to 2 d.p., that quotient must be 1.01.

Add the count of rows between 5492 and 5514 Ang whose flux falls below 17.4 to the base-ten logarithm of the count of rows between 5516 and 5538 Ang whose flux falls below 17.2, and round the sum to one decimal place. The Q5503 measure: 6.7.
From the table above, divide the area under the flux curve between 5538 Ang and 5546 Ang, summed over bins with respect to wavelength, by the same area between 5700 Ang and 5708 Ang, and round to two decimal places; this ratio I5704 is 0.99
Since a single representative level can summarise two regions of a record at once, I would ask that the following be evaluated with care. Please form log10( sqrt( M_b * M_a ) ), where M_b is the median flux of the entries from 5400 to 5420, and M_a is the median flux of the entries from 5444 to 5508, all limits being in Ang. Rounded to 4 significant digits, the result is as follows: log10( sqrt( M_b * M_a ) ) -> 1.233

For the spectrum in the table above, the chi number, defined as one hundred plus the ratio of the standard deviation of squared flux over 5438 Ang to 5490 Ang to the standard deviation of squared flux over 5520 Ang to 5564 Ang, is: 100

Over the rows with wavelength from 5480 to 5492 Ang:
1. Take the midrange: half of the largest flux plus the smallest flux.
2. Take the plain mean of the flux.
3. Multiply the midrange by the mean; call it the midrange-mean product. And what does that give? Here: 274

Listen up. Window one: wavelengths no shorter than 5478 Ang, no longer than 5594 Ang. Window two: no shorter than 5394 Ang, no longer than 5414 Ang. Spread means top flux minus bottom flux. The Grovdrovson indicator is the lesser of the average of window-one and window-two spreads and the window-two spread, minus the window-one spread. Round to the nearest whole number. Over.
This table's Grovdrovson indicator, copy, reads -27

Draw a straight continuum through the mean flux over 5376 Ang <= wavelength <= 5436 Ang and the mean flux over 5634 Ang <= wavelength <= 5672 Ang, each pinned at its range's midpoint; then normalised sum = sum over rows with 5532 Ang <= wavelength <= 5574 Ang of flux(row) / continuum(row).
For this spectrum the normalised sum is 13.1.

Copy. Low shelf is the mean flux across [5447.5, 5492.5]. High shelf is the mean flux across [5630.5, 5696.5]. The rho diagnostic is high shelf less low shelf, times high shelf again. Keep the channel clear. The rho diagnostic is 18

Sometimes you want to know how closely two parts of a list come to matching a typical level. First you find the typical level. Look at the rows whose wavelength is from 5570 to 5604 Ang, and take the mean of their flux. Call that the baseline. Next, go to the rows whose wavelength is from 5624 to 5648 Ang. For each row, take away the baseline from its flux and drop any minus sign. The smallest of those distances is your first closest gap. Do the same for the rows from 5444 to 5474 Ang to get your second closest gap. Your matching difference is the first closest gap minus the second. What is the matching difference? 0.1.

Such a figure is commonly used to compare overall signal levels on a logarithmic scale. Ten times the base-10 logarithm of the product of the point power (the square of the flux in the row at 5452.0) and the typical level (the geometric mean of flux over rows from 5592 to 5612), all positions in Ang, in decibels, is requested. 36.6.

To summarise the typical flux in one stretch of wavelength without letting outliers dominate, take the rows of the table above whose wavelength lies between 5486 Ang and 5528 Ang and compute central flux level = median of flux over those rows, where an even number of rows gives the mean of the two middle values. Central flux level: 16.1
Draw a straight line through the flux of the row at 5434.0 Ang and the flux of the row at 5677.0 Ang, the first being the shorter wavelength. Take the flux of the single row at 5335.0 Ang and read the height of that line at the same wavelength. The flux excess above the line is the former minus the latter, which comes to 1.7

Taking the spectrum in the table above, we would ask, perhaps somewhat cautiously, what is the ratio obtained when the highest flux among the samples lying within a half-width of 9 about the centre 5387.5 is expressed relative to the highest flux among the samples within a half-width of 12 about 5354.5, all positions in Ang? 0.94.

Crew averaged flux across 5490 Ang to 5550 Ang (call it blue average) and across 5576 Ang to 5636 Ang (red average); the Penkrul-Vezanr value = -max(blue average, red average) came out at -17.1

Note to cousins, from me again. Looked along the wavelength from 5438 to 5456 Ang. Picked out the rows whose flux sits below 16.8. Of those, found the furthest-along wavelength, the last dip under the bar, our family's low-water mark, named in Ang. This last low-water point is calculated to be 5452.0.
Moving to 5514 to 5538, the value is 5536.0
